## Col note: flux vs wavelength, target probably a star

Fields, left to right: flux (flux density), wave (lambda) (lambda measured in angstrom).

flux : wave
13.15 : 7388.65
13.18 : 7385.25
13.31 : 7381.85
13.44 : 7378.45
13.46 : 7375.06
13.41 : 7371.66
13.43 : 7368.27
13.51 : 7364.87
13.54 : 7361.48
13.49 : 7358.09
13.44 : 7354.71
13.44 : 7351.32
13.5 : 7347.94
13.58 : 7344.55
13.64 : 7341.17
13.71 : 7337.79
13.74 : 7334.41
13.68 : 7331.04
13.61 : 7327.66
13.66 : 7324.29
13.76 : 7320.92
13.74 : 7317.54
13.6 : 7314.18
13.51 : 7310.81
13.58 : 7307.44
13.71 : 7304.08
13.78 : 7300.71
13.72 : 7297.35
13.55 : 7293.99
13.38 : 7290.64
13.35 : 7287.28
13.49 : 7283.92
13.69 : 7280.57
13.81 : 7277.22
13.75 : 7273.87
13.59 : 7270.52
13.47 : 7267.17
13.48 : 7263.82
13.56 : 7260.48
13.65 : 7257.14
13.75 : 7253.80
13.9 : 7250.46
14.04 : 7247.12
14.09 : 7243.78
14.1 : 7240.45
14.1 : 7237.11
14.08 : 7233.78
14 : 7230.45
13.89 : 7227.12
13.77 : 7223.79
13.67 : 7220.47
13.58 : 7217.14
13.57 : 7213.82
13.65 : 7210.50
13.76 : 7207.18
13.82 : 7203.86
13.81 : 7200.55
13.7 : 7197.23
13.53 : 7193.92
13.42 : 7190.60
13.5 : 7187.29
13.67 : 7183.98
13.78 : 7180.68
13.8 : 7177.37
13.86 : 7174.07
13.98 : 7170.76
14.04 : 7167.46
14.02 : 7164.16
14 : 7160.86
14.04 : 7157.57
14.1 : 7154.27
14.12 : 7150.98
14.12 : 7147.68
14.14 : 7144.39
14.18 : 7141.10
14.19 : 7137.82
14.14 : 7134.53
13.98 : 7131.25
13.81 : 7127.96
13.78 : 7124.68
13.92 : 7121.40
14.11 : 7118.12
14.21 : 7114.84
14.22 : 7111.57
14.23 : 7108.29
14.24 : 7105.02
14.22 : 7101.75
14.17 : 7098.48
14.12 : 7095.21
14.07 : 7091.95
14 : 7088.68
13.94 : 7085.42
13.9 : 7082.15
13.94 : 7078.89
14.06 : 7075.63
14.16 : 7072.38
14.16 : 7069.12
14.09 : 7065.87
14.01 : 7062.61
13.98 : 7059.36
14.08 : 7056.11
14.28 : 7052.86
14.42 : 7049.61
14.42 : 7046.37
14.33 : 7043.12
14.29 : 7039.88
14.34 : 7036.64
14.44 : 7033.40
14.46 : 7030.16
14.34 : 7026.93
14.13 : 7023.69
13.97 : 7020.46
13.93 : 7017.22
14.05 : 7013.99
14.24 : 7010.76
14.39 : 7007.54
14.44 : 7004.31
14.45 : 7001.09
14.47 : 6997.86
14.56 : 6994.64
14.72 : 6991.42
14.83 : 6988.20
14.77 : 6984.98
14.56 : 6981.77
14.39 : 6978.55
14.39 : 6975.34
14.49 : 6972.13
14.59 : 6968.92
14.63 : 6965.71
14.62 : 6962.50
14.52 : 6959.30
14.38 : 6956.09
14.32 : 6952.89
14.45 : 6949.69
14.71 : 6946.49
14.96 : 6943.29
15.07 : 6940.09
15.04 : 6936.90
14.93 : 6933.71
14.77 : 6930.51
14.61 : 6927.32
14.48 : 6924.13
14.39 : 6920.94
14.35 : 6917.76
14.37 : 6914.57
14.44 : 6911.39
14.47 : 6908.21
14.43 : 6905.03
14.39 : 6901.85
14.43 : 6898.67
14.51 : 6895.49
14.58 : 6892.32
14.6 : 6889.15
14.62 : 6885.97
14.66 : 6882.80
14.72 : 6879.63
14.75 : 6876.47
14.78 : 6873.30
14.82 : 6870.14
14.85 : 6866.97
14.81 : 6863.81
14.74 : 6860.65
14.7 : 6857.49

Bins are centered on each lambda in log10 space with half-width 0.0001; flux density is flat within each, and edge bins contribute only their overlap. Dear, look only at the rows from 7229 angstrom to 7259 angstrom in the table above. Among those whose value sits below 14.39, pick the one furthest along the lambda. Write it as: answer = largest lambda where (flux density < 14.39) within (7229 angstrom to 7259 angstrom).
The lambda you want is 7257.14 angstrom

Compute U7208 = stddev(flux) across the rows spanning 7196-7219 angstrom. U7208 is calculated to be 0.10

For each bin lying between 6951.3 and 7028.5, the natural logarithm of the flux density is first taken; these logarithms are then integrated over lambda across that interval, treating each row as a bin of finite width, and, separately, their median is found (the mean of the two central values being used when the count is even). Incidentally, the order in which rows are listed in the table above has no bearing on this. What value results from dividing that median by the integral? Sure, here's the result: 0.0130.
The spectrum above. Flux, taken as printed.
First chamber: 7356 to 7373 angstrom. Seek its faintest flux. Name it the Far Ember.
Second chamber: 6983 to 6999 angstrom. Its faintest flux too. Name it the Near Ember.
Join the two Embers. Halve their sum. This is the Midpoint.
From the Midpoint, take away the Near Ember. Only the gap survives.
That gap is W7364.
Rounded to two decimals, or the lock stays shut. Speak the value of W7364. -0.53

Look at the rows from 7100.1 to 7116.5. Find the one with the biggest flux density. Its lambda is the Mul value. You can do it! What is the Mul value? 7105.02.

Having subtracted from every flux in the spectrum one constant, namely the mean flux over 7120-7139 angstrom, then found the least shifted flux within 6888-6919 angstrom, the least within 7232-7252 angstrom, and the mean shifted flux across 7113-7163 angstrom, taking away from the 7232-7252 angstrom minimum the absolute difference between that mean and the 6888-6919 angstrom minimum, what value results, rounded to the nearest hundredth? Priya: -0.36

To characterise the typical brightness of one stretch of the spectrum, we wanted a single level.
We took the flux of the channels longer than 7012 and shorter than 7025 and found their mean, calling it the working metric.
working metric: 14.0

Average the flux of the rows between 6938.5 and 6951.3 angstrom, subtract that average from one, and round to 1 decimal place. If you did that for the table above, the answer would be -13.8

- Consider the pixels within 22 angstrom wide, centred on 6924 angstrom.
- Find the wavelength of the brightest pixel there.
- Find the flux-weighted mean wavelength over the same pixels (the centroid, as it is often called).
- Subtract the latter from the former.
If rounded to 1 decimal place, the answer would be 9.5 angstrom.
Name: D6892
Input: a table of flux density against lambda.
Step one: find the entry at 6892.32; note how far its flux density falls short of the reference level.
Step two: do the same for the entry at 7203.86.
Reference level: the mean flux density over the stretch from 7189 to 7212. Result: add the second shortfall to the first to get -1.1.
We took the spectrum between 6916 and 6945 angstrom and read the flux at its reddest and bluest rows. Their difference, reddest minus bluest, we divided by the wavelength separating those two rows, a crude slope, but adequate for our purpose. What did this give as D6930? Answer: 0.024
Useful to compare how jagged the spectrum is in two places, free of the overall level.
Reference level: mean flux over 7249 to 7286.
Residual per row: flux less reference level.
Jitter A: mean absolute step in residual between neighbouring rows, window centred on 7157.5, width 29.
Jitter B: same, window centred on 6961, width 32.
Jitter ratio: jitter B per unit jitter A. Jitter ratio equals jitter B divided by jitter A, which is 3.5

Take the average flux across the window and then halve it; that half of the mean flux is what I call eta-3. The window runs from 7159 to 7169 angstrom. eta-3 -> 7.01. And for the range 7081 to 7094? 6.99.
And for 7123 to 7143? 7.01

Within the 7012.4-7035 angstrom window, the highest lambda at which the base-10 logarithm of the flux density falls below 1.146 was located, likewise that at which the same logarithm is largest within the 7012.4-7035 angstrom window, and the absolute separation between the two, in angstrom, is 9.7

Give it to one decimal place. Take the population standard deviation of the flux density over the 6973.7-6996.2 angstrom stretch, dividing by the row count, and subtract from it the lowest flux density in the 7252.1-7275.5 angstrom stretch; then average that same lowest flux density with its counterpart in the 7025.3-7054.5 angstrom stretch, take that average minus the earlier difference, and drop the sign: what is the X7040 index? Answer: 27.2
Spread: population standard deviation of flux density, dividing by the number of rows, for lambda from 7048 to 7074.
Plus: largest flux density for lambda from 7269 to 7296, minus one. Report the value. 12.9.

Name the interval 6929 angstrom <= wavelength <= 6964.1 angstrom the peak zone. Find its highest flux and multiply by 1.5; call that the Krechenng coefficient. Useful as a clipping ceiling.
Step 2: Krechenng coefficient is 22.6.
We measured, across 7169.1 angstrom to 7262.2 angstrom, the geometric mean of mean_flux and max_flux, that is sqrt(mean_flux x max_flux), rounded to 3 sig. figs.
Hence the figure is 13.9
